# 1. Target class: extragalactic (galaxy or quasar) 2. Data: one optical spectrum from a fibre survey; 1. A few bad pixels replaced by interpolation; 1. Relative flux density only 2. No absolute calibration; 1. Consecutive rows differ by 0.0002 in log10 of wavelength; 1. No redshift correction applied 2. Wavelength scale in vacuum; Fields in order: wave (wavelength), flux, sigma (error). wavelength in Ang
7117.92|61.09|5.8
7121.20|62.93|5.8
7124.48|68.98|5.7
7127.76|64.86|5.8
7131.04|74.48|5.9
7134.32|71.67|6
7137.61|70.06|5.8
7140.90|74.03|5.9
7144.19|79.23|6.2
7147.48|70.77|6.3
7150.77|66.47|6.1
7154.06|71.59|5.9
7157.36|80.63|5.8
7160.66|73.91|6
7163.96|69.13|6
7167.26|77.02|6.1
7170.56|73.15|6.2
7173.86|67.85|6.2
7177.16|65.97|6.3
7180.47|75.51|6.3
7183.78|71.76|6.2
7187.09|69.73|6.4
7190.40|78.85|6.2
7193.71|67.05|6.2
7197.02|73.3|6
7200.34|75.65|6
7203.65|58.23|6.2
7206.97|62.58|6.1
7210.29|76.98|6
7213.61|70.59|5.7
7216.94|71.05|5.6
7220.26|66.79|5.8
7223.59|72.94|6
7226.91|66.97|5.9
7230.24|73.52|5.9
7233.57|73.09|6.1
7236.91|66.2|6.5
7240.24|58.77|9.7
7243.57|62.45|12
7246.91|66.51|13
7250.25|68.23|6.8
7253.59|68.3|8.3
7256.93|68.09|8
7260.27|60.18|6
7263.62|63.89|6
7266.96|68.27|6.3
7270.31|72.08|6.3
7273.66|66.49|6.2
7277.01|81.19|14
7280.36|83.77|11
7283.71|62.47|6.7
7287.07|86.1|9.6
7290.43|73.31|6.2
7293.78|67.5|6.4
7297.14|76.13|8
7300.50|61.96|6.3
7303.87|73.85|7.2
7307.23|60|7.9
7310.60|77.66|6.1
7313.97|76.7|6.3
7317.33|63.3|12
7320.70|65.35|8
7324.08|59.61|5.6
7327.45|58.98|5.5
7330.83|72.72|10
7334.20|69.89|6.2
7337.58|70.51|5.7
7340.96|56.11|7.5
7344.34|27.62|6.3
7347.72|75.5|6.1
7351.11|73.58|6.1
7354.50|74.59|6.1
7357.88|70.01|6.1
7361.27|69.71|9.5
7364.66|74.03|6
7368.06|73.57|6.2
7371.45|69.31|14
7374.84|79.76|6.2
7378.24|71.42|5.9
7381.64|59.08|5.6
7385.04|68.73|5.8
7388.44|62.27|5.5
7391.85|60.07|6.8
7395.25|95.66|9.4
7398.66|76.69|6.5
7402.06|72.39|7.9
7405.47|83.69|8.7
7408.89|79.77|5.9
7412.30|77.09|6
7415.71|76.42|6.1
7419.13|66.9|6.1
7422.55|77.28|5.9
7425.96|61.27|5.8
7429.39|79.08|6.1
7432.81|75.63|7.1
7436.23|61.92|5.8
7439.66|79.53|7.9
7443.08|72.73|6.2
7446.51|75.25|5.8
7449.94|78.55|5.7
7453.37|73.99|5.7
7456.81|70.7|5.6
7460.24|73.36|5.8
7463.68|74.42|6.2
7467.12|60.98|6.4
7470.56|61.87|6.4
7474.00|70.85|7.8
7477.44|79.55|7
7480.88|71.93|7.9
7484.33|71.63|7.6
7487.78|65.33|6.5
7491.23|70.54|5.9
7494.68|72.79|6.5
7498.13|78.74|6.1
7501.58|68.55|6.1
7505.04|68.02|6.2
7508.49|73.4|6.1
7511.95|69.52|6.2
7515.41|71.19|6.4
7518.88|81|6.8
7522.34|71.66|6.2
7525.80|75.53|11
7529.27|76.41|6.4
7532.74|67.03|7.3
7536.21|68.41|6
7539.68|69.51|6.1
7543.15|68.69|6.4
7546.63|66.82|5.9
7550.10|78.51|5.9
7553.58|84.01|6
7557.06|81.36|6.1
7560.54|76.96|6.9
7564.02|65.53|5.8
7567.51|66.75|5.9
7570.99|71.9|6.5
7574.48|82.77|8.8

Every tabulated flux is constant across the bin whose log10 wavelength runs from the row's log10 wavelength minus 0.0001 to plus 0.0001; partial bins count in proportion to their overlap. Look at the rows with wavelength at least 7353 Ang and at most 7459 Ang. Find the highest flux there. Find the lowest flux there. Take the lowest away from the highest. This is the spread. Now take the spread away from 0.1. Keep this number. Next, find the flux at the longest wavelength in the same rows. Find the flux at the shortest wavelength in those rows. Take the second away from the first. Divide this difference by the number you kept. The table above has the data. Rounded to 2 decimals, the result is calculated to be 0.11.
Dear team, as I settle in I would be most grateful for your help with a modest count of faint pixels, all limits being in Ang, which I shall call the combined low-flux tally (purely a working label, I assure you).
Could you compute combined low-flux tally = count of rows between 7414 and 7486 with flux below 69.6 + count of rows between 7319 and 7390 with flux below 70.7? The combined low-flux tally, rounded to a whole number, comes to 18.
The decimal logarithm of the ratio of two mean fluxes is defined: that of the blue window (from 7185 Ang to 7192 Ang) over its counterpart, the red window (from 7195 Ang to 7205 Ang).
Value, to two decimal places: 0.03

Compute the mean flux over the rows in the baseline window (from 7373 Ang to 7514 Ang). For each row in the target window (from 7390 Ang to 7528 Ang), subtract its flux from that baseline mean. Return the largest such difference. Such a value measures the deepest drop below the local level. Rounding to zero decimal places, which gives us 12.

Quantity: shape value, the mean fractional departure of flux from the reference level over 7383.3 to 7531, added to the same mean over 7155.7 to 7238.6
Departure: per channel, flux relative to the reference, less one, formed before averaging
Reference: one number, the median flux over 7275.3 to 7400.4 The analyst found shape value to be 0.042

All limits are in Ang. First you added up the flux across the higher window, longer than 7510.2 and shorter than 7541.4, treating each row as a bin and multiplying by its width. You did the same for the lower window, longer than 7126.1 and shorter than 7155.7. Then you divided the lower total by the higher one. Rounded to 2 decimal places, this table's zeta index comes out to 0.94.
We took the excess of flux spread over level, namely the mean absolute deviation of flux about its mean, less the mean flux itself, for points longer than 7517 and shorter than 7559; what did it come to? -68.7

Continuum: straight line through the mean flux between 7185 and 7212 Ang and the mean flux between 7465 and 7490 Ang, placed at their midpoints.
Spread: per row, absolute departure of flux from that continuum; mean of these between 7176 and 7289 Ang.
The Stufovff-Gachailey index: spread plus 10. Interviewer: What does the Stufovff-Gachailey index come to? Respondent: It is 15.3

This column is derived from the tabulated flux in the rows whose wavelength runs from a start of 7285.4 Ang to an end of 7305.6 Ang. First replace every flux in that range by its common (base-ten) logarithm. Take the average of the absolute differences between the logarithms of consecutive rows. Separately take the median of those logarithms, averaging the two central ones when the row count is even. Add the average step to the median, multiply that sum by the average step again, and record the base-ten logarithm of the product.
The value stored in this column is -0.90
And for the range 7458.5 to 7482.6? -1.10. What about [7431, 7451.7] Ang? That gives -0.99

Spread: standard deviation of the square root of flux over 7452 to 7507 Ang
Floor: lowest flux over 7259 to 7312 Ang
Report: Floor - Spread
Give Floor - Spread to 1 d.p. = 59.7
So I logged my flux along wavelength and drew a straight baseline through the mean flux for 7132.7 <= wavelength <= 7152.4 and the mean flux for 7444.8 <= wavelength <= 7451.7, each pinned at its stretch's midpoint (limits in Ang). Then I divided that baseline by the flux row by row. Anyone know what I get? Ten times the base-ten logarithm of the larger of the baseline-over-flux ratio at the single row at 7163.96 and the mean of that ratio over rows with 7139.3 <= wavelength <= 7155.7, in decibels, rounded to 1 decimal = 0.2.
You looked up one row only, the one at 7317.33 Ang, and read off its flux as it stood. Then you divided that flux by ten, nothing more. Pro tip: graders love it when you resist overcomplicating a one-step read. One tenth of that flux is 6.3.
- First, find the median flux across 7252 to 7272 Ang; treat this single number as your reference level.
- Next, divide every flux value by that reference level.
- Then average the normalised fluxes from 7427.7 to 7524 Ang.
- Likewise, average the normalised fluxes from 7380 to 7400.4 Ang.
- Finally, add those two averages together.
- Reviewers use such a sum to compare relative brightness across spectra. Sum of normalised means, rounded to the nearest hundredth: 2.09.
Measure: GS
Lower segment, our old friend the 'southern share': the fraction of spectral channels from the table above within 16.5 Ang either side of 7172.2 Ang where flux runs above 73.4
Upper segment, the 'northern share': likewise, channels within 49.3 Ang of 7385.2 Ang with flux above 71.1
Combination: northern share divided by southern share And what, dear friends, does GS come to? 1.5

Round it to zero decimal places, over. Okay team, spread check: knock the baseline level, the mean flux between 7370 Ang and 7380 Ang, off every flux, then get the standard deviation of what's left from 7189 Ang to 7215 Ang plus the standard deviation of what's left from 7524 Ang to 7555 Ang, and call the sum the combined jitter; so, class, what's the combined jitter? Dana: 13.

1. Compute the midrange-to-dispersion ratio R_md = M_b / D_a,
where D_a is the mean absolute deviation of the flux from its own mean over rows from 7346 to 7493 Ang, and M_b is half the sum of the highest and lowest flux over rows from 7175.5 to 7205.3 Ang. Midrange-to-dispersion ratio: 13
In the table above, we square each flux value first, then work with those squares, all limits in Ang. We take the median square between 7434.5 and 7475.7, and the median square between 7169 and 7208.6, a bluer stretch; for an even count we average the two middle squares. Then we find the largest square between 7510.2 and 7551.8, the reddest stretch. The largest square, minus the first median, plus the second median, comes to 6231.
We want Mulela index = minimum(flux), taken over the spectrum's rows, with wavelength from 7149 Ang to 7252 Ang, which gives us 58.23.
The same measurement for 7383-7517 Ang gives 60.07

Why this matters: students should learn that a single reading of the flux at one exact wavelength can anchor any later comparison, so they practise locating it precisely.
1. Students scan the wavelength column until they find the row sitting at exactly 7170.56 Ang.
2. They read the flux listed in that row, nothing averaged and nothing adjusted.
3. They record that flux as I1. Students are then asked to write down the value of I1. 73.15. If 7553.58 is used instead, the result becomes 84.01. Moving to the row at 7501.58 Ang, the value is 68.55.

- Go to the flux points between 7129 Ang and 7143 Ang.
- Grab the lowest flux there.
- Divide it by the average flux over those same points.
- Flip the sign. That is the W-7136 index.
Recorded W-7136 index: -0.966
